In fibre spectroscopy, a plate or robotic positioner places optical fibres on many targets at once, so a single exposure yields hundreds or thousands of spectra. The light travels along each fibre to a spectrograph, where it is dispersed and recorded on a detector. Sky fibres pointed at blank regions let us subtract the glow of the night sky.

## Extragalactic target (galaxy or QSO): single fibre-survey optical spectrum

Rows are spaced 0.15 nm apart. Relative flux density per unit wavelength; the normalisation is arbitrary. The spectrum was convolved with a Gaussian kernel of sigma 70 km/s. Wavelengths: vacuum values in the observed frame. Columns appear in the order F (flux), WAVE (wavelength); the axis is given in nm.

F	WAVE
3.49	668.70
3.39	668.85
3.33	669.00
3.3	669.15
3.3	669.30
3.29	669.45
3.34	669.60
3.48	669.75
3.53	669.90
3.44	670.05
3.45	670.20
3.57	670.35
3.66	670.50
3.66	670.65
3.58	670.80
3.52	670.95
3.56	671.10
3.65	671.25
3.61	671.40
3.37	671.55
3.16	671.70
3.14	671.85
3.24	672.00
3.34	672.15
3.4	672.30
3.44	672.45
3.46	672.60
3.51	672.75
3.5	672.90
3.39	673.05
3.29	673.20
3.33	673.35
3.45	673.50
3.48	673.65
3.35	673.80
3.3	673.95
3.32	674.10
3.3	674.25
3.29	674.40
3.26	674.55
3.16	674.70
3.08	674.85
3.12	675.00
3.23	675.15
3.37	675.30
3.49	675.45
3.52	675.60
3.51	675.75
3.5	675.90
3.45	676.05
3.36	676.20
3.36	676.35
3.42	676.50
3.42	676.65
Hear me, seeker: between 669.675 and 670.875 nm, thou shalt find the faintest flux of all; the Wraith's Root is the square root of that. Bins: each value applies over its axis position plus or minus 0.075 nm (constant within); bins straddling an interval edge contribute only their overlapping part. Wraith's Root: 1.85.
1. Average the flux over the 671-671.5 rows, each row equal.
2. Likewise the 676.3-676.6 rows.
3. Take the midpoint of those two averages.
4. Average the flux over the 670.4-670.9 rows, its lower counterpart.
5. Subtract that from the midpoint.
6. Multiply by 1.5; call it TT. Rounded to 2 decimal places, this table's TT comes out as -0.20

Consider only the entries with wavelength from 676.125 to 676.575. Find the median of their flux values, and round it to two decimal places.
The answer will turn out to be 3.36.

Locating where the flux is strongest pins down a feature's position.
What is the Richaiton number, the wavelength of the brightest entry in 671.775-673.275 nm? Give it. 672.75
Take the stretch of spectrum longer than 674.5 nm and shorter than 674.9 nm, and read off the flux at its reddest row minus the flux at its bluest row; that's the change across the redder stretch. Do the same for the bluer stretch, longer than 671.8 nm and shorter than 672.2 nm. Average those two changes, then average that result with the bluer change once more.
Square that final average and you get 0.011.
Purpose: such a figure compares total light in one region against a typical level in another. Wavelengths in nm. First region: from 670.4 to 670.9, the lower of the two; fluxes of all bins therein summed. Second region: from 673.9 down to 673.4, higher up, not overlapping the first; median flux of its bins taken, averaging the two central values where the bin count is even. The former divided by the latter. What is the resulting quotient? 3.16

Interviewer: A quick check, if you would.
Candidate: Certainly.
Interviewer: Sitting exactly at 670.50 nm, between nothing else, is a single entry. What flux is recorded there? 3.66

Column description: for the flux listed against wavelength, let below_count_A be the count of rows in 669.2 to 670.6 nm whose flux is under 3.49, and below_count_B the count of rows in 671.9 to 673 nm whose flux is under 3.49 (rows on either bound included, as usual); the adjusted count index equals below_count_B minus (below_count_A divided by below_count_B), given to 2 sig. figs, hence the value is 3.8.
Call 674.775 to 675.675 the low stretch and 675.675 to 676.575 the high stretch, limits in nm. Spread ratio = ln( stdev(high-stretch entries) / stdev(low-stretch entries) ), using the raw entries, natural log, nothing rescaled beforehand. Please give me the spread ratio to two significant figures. -1.0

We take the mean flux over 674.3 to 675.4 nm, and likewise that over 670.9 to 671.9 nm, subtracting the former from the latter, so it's 0.21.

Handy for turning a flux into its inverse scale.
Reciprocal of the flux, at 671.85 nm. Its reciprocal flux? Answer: 0.318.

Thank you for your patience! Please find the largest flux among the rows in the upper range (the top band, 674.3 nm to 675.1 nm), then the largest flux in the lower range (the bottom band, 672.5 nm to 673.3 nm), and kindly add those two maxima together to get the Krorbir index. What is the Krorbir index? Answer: 6.80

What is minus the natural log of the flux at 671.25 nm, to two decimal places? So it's -1.29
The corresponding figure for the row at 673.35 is -1.20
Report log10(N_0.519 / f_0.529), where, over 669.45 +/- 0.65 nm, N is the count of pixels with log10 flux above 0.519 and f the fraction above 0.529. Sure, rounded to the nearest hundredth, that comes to 1.13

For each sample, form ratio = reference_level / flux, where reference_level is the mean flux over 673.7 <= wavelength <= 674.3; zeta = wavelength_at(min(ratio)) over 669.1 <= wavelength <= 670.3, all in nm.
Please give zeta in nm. 669.90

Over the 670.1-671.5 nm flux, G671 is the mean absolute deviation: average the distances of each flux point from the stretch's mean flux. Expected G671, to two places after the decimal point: 0.05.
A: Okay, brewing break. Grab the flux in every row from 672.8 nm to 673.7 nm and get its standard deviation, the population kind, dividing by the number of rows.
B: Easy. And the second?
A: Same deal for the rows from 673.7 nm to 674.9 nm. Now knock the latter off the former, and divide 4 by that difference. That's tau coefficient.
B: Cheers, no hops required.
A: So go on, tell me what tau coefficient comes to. -495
